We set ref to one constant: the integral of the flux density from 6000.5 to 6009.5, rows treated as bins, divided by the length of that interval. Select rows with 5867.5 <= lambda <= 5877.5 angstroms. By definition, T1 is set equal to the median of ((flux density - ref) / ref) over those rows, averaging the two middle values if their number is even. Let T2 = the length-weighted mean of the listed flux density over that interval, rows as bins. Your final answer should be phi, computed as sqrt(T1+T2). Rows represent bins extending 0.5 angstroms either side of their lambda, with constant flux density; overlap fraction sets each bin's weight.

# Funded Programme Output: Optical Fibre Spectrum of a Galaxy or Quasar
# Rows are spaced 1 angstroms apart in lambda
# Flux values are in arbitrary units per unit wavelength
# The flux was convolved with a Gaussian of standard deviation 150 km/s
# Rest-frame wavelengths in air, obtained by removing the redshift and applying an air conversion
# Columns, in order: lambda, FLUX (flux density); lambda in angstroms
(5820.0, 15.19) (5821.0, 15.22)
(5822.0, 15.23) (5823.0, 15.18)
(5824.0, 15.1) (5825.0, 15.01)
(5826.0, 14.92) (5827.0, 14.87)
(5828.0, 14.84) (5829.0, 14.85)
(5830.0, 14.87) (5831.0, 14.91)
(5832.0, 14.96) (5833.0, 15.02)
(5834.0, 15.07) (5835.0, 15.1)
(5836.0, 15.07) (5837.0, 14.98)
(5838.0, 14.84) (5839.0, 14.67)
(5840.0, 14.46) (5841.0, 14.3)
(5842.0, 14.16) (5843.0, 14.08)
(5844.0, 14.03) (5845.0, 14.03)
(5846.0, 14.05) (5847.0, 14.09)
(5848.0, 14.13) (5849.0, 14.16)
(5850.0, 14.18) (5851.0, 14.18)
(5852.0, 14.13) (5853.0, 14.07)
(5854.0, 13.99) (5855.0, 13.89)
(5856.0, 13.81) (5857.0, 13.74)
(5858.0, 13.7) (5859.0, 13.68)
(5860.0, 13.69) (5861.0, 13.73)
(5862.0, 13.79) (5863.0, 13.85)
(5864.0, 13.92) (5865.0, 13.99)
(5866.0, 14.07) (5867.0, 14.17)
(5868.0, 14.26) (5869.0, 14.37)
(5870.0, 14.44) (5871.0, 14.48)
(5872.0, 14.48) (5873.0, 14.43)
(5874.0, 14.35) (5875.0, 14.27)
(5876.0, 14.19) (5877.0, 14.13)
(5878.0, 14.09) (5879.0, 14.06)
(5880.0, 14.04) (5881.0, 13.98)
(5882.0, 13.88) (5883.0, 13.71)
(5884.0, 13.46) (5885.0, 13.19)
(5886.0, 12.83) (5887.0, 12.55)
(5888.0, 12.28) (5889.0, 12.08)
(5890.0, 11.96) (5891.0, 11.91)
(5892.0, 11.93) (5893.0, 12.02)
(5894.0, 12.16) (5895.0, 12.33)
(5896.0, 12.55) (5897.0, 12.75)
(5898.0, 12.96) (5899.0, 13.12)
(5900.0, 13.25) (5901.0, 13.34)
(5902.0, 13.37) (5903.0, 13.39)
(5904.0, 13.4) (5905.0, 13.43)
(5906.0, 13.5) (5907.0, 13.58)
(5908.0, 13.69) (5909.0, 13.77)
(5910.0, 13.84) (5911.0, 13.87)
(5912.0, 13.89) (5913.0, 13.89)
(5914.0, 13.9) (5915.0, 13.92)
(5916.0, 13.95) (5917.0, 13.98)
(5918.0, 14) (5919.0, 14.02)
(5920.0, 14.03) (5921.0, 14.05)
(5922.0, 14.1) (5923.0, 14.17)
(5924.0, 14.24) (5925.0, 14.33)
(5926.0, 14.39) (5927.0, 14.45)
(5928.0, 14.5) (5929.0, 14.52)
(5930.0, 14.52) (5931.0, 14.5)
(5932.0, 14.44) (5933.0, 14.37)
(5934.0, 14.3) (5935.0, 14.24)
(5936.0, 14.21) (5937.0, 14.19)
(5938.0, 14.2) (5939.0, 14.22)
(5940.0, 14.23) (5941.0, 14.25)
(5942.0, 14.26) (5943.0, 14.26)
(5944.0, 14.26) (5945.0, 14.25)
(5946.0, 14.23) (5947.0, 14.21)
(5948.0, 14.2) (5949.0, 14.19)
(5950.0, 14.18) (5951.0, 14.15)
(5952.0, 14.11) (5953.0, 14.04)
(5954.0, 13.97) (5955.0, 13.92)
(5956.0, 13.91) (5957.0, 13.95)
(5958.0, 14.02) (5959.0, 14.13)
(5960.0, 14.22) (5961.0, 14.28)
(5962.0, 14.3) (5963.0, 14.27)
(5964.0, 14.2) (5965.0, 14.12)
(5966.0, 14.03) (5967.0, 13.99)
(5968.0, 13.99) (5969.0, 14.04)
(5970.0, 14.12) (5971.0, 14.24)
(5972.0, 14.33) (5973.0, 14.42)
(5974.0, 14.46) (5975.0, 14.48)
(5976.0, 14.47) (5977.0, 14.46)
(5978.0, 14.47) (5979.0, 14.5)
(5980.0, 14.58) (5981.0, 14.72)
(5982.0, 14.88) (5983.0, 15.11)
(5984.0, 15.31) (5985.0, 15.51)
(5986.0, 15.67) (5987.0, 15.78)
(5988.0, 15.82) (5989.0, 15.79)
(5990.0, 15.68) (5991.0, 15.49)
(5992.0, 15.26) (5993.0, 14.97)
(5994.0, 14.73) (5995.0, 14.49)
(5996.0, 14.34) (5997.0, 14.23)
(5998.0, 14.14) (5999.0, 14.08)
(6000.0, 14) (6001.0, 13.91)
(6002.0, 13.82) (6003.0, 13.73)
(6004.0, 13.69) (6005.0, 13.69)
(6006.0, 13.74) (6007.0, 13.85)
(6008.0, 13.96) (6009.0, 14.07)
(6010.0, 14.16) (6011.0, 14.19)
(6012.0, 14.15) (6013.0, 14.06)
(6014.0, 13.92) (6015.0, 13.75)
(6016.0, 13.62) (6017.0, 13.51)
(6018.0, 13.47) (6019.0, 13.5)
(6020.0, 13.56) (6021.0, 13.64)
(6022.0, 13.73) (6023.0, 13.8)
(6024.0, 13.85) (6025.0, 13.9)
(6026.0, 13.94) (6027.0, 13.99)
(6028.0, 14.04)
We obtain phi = 3.79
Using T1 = 0.038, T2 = 14.3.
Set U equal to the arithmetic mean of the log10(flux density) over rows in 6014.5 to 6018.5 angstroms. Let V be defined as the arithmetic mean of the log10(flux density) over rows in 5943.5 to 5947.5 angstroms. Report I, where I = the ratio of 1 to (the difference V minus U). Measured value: 49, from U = 1.13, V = 1.15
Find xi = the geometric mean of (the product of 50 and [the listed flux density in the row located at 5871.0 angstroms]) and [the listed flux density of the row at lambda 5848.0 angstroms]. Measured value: 101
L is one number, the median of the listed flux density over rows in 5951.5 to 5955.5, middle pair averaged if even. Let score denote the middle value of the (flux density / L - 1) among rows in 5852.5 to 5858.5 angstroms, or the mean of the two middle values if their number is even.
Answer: -0.011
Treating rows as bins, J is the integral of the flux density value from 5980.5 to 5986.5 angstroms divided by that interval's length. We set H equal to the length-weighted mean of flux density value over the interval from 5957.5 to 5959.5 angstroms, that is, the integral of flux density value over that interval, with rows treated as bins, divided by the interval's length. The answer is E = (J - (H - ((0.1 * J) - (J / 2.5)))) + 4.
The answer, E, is 0.6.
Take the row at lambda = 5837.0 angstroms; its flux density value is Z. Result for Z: 14.98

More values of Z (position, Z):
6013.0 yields 14.06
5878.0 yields 14.09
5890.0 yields 11.96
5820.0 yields 15.19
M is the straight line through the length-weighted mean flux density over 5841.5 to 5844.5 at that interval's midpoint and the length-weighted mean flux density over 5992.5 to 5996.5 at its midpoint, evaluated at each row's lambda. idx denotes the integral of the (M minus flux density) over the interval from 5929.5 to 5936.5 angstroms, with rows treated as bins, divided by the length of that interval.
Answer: 0.04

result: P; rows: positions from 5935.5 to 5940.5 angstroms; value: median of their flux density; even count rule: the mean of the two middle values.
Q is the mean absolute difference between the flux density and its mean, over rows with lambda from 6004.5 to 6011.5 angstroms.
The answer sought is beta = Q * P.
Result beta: 2.3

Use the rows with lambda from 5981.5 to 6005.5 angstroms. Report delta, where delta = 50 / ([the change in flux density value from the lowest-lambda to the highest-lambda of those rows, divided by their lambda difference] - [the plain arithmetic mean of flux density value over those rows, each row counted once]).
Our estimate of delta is -3.38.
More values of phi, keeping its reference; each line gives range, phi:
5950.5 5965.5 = 3.76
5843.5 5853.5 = 3.76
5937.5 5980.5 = 3.77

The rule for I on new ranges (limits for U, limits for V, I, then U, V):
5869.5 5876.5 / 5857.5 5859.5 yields -47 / 1.16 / 1.14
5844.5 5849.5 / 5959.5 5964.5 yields 201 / 1.15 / 1.15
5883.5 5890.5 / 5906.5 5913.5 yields 26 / 1.10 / 1.14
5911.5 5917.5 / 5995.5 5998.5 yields 103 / 1.14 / 1.15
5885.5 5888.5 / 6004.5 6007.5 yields 25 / 1.10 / 1.14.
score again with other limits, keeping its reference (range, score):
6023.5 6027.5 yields -0.006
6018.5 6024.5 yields -0.023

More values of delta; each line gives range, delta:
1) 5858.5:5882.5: -3.55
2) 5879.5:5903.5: -3.87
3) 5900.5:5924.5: -3.63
